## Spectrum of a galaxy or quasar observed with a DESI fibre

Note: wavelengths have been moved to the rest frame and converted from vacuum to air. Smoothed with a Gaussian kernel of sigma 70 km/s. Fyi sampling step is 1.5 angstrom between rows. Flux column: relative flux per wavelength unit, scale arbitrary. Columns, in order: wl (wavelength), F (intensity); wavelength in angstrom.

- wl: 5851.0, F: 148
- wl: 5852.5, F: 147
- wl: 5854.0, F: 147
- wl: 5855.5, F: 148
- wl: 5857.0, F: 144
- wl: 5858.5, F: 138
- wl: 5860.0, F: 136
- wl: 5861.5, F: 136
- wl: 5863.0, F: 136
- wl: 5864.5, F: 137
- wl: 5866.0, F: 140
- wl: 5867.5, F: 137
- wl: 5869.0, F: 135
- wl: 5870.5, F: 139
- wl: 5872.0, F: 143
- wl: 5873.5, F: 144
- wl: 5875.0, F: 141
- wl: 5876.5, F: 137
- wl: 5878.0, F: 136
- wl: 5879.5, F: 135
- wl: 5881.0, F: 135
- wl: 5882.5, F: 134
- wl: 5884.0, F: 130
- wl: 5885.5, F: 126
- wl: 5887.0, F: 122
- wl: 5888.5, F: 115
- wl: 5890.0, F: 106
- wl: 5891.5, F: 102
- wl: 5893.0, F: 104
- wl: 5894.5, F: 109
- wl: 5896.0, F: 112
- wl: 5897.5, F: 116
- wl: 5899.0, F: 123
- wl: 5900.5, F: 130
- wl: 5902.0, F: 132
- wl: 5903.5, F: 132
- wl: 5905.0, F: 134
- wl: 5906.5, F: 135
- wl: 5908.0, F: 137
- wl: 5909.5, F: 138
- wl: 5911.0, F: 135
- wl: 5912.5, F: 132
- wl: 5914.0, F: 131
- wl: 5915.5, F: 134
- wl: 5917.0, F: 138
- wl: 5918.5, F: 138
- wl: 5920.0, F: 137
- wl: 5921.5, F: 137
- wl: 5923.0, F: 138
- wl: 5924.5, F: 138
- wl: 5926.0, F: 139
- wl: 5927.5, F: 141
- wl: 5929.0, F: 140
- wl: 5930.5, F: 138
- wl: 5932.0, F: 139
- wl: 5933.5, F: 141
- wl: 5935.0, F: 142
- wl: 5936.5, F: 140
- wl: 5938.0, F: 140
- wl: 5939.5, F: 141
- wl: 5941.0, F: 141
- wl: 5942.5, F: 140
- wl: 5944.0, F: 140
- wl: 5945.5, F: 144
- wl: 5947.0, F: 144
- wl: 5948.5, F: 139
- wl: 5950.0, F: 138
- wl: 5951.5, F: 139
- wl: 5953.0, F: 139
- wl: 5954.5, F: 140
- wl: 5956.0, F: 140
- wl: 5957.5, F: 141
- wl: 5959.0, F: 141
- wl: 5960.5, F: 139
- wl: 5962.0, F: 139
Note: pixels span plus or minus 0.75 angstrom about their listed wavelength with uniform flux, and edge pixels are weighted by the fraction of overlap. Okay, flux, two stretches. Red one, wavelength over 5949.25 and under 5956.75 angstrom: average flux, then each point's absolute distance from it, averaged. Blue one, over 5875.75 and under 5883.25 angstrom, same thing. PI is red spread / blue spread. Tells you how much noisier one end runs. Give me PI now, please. 0.73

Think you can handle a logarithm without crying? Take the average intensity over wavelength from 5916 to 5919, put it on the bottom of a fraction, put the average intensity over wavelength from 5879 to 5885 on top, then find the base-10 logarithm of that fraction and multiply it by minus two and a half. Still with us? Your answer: 0.04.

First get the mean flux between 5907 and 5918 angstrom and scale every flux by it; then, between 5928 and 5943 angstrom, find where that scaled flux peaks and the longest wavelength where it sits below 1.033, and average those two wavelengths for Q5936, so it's 5933.5 angstrom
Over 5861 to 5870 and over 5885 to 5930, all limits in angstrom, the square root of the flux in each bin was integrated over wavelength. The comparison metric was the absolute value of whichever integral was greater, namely 509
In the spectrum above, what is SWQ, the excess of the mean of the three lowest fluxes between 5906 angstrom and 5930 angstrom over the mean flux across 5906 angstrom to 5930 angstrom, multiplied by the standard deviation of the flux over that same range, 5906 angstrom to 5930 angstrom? -12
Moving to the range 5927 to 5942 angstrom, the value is -1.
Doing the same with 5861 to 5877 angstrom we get -9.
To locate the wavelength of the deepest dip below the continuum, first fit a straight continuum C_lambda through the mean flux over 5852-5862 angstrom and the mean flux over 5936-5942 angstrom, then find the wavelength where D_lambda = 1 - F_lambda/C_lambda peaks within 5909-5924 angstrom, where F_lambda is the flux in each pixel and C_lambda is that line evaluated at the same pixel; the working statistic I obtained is 5914.0 angstrom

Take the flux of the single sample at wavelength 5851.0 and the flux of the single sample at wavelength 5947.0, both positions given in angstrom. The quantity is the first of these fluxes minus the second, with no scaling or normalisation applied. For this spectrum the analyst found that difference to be 4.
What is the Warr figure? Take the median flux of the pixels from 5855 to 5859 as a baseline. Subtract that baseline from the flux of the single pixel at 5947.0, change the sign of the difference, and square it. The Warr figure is 0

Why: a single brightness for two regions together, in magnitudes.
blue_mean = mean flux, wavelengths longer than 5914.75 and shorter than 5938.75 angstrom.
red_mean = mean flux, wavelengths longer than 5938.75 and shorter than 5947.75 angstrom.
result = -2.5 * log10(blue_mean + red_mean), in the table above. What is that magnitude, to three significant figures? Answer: -6.12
